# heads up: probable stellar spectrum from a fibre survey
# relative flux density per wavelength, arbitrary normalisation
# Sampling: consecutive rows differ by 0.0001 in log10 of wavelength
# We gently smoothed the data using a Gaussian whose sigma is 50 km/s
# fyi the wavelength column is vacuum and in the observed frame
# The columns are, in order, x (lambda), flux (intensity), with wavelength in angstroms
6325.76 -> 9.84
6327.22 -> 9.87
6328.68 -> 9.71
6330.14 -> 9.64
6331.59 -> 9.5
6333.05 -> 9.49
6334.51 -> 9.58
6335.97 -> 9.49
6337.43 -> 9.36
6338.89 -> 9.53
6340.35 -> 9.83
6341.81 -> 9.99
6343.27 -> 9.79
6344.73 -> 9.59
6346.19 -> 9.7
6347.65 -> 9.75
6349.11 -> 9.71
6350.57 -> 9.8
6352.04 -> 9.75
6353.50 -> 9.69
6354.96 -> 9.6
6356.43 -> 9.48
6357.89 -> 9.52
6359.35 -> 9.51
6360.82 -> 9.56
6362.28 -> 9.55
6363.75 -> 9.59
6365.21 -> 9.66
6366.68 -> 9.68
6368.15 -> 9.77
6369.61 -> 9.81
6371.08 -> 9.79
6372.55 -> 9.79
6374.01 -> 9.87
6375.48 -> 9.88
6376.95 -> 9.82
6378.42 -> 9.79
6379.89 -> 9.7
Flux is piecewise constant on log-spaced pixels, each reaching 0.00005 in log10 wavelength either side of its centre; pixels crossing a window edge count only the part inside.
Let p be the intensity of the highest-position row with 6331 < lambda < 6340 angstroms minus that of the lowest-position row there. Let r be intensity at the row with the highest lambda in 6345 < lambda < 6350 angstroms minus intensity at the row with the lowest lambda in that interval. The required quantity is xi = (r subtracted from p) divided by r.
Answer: 2.0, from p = 0.03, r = 0.01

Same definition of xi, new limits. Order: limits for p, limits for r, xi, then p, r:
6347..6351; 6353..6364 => -1.5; 0.05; -0.10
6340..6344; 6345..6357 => -0.8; -0.04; -0.22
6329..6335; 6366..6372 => -1.5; -0.06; 0.11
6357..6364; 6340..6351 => -3.3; 0.07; -0.03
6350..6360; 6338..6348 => -2.3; -0.29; 0.22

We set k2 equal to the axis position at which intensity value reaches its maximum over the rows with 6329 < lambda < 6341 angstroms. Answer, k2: 6340.35 angstroms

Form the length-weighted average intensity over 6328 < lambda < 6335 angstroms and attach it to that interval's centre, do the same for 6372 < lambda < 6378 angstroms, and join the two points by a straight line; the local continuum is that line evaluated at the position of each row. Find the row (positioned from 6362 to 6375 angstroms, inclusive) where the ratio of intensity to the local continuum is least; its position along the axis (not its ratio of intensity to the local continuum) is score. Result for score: 6362.28 angstroms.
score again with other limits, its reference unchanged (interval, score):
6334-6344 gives 6337.43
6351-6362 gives 6356.43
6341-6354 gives 6344.73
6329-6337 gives 6335.97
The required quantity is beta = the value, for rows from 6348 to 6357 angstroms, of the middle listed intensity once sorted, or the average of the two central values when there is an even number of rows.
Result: 9.70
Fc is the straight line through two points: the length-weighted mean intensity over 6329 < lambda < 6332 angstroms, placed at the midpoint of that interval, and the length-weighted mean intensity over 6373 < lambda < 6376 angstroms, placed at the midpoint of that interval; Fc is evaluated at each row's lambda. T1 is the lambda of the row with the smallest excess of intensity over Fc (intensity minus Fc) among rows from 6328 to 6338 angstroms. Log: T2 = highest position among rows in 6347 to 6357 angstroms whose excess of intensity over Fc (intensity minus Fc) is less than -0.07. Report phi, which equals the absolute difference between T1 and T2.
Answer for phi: 19.0 angstroms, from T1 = 6337.43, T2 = 6356.43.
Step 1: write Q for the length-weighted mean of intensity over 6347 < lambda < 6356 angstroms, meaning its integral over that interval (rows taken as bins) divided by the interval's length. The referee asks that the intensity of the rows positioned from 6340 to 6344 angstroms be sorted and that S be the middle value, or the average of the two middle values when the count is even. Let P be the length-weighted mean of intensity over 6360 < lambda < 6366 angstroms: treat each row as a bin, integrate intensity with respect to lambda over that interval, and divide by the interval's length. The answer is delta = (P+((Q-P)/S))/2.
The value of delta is 4.80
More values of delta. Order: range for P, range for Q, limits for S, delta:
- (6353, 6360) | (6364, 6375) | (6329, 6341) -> 4.79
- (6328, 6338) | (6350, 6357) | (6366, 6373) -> 4.78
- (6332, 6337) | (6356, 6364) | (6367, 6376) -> 4.75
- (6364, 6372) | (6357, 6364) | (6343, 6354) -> 4.86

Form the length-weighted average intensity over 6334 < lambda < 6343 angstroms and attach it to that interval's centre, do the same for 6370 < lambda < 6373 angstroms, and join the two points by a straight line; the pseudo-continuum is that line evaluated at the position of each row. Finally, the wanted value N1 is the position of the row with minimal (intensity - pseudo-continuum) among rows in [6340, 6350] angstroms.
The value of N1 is 6344.73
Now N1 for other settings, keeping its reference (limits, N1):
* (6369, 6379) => 6378.42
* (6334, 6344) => 6337.43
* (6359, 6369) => 6359.35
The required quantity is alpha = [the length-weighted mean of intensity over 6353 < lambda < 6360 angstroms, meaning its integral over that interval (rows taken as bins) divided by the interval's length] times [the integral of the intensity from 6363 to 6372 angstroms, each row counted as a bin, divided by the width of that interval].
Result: 92.9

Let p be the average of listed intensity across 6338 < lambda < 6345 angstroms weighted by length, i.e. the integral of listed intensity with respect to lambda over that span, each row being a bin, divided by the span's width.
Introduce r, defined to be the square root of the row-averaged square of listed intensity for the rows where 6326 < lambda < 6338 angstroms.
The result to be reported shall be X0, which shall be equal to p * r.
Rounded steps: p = 9.75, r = 9.58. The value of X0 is 93.4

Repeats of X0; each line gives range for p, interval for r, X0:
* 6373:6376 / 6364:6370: 96.2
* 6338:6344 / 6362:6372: 94.7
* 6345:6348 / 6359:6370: 93.6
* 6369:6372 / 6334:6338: 92.7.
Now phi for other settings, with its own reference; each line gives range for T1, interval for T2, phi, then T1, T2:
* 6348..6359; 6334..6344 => 17.5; 6356.43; 6338.89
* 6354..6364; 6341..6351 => 11.7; 6356.43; 6344.73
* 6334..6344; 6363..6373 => 35.1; 6337.43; 6372.55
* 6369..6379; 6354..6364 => 14.7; 6378.42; 6363.75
